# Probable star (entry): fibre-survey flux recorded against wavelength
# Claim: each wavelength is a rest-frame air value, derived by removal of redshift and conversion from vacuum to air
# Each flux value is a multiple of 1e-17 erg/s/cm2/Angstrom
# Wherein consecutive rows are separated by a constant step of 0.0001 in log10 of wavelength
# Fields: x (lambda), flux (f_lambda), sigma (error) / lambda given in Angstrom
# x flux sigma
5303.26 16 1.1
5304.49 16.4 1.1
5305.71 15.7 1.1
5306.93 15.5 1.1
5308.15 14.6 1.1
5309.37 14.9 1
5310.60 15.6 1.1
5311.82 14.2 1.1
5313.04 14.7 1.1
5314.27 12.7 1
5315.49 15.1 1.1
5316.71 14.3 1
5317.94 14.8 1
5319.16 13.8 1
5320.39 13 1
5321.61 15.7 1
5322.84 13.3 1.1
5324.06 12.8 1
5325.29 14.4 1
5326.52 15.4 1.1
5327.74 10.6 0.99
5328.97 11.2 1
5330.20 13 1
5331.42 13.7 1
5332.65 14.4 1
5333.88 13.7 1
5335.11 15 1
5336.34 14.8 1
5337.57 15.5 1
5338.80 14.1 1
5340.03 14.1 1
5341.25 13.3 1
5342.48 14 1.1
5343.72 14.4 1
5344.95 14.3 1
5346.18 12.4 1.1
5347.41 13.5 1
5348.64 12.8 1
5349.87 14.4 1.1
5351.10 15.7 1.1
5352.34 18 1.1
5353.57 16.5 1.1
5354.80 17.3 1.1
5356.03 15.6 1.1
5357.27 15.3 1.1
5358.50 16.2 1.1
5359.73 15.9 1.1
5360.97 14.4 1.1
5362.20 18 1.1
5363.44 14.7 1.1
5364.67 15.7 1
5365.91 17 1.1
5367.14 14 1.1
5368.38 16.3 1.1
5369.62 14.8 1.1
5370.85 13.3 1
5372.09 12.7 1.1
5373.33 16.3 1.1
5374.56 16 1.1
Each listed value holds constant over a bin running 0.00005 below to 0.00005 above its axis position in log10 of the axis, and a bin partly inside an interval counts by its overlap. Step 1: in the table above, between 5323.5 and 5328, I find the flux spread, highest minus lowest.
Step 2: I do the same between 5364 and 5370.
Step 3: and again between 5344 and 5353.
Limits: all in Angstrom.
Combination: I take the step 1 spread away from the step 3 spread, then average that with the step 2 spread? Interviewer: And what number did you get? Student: 1.9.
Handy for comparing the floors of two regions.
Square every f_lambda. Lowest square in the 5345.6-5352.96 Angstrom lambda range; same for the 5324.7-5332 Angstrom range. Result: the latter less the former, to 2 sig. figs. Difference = -41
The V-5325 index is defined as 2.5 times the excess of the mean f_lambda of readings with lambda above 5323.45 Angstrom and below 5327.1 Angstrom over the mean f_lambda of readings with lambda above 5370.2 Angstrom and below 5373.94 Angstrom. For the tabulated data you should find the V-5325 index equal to 0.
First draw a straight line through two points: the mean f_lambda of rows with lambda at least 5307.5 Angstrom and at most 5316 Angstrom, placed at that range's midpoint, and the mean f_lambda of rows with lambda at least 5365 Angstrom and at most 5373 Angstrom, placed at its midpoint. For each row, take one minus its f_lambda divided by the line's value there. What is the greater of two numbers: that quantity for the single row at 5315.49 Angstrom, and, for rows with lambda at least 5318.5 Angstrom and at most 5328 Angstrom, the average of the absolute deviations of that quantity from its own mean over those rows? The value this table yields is 0.082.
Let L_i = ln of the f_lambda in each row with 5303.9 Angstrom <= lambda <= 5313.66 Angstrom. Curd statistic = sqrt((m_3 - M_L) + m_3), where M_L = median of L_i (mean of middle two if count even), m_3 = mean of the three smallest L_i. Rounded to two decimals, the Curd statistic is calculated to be 1.62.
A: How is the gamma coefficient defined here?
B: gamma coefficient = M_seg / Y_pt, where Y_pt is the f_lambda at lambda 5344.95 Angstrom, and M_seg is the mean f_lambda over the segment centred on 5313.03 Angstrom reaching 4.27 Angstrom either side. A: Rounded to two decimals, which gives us 1.01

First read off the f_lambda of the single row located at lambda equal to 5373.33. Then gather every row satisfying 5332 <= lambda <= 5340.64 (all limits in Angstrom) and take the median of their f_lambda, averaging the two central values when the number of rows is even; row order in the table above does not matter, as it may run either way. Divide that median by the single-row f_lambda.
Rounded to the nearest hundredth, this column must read 0.88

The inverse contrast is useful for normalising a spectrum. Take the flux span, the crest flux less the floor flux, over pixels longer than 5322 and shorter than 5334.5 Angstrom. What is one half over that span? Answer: 0.10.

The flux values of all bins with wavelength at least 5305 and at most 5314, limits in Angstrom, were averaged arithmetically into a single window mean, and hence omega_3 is 15.0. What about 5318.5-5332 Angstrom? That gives 13.4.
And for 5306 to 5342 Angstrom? 14.1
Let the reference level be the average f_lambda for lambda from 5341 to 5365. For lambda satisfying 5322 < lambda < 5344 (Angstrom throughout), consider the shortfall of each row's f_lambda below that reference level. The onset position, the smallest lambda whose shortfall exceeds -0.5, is 5322.84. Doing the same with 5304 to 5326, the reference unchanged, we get 5306.93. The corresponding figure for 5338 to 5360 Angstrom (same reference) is 5338.80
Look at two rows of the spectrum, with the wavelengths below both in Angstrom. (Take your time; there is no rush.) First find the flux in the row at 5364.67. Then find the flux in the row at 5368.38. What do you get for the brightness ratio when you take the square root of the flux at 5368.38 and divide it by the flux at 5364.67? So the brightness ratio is 0.26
